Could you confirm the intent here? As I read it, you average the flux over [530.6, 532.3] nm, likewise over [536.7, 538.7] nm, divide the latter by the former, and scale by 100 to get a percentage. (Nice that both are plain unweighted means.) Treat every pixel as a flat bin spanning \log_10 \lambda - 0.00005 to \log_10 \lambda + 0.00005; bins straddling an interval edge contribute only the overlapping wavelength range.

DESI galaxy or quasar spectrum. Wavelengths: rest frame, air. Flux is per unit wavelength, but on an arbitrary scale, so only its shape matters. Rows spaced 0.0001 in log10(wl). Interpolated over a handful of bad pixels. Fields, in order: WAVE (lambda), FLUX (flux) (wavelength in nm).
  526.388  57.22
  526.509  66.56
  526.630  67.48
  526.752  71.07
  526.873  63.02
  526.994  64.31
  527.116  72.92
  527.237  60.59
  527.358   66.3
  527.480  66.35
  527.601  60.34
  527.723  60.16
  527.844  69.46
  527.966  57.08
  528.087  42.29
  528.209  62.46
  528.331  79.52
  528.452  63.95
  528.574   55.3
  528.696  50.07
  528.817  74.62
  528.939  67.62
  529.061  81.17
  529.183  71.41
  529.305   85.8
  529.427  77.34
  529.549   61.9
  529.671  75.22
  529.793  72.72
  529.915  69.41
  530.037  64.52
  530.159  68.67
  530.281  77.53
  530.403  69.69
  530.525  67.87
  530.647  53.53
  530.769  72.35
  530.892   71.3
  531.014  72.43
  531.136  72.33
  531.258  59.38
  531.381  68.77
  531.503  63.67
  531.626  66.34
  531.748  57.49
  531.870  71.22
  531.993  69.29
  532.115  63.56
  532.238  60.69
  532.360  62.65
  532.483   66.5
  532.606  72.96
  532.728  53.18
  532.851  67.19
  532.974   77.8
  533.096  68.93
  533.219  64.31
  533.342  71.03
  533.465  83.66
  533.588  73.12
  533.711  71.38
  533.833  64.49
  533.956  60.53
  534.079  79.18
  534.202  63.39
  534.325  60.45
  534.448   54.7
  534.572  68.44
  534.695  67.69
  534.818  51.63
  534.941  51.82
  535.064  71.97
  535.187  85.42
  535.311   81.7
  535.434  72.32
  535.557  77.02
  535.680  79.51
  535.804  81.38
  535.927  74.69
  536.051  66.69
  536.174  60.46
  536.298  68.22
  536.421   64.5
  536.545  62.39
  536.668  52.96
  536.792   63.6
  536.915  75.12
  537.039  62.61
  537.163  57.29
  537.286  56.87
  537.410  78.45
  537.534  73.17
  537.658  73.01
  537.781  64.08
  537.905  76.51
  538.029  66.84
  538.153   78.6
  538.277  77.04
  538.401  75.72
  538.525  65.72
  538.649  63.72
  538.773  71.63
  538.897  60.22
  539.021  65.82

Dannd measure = 105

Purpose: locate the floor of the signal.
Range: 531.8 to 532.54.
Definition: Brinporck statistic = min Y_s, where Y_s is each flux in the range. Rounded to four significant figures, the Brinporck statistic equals 60.69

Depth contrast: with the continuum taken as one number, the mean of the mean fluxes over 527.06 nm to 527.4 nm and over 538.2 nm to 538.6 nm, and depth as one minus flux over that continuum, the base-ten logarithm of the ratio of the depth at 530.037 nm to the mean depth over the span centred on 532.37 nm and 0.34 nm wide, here -0.1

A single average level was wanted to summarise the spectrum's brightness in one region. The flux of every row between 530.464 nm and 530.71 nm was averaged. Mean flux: 61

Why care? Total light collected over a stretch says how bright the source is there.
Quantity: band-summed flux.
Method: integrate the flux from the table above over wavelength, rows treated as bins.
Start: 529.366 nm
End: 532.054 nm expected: 184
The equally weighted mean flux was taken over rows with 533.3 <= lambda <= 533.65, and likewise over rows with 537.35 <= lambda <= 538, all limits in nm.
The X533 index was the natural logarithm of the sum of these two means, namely 5.00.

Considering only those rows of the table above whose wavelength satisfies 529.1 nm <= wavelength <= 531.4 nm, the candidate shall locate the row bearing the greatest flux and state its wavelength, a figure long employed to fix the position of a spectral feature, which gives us 529.305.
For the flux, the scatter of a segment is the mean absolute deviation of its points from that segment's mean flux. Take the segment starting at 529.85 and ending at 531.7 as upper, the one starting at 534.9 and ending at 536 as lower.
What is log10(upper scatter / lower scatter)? -0.19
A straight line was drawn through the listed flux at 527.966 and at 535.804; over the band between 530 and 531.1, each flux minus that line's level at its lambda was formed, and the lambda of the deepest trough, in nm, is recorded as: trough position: 530.647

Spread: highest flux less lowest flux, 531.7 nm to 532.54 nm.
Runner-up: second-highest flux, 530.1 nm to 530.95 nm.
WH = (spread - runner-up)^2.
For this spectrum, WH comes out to 3436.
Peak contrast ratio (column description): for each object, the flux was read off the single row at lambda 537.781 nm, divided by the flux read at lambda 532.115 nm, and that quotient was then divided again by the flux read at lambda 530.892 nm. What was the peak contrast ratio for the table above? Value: 0.0141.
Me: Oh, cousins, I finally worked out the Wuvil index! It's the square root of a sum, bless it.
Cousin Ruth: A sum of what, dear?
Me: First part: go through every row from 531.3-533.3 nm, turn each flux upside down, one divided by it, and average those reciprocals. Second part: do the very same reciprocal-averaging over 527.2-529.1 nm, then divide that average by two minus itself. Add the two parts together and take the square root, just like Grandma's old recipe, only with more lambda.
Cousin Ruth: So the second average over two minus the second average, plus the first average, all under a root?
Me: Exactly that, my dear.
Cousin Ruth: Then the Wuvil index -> 0.153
